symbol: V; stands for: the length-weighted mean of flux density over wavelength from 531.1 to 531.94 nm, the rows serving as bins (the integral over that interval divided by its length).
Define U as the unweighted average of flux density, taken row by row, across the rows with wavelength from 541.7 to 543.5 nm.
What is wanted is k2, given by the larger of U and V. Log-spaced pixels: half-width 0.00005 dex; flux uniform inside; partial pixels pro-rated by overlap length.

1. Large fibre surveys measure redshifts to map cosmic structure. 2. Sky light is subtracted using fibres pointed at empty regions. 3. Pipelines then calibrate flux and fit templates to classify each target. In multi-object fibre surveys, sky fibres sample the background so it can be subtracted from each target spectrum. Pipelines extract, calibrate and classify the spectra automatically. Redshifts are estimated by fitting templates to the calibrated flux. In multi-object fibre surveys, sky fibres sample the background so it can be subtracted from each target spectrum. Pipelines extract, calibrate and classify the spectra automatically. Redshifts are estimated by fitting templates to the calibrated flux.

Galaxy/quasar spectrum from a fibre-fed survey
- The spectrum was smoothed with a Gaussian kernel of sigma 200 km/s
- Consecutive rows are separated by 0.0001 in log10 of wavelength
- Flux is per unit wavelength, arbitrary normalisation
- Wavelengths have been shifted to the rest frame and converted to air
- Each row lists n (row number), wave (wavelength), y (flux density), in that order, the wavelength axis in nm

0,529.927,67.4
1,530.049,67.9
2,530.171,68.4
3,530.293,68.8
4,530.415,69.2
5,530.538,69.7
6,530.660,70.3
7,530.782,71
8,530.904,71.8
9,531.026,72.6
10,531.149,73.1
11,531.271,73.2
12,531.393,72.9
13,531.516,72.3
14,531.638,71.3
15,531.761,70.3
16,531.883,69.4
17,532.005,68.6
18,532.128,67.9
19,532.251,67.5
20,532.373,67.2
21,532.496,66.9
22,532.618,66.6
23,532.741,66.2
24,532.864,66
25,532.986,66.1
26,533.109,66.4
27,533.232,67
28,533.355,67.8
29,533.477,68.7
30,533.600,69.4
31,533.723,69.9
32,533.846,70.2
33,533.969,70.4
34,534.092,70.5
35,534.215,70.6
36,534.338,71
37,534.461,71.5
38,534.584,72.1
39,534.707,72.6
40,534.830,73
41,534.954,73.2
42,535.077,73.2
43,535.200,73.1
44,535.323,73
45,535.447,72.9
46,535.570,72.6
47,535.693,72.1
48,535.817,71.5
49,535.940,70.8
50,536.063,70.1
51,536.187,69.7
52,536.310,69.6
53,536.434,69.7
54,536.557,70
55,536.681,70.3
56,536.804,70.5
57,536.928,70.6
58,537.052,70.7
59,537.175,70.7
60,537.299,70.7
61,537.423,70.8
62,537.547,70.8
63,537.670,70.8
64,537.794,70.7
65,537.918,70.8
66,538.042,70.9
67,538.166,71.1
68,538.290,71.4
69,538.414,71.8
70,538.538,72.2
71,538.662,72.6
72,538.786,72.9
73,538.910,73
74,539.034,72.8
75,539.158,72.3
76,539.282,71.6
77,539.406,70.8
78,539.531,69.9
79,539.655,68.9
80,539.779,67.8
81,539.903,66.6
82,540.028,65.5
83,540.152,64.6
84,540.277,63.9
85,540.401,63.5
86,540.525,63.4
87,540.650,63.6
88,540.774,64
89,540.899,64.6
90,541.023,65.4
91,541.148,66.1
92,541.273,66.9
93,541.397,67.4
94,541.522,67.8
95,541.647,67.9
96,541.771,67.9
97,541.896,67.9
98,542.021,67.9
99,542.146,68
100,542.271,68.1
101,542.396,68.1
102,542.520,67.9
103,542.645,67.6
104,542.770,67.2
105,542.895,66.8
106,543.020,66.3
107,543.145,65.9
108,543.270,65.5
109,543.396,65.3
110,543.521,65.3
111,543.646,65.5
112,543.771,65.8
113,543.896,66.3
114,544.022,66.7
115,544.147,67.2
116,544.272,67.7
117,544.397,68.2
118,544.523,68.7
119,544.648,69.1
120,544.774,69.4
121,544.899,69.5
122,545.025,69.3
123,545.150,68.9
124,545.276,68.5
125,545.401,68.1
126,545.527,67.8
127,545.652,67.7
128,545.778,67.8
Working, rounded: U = 67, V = 71.8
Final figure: 71.8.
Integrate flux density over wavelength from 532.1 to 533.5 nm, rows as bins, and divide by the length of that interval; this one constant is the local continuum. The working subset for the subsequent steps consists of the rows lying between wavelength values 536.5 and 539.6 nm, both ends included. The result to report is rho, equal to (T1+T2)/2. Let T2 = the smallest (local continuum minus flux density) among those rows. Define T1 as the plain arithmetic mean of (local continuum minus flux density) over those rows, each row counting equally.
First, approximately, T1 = -4.2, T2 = -6.02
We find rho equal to -5.1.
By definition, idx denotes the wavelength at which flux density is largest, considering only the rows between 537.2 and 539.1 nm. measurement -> 538.910 nm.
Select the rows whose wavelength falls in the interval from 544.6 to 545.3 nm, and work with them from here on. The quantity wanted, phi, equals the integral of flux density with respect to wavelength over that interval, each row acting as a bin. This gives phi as 48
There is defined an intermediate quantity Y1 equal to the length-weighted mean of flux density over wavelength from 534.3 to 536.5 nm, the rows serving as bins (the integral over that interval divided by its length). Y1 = 71.8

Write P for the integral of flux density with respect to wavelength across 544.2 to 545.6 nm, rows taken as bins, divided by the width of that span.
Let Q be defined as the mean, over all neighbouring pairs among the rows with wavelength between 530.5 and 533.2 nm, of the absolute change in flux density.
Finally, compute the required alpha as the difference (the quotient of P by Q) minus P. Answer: 61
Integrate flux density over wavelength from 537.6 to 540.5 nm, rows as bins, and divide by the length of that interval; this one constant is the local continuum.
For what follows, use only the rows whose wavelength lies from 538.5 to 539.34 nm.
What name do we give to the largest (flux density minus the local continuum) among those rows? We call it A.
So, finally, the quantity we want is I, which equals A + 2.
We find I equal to 5.2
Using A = 3.2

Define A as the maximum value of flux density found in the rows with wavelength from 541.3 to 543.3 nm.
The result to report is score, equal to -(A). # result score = -68.1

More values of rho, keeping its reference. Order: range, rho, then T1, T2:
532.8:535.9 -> -4.9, -3.6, -6.22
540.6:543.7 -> -0.4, 0.4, -1.12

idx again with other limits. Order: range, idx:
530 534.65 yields 531.271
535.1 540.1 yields 535.200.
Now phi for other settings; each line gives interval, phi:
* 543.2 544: 52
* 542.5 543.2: 47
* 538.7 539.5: 58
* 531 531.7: 51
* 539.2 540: 55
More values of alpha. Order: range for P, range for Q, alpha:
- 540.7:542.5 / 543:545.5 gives 126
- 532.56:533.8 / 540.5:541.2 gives 57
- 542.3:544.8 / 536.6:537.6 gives 871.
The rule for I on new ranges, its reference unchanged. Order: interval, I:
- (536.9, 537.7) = 3.0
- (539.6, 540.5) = 1.1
